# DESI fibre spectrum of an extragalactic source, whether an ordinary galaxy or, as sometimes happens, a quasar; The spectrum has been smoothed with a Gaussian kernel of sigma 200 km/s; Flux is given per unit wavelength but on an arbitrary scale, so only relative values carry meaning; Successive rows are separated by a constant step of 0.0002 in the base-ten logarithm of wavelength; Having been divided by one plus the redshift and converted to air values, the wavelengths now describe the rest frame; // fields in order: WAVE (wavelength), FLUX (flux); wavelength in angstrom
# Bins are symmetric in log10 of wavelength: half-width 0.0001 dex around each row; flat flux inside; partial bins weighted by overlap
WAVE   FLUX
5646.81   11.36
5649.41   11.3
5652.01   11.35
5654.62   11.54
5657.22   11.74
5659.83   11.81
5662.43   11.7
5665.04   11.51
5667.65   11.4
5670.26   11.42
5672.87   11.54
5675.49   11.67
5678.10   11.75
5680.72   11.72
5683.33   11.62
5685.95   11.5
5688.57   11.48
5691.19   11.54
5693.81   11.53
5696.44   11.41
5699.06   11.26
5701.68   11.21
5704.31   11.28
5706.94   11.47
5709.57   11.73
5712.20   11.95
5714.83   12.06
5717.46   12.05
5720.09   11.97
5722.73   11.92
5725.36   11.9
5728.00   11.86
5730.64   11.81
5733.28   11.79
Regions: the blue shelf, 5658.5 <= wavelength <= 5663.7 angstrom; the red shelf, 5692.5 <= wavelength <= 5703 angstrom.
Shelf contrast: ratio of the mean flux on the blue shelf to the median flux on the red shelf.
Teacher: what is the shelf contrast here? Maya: 1.04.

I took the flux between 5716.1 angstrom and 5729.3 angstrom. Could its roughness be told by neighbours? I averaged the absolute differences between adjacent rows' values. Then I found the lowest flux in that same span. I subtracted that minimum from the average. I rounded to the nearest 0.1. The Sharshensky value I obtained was -11.8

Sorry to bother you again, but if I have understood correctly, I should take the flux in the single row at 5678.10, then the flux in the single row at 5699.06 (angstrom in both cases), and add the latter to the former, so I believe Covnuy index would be 23.0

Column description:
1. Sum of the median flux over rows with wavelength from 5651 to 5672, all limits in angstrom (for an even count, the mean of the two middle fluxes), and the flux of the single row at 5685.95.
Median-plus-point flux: 23.0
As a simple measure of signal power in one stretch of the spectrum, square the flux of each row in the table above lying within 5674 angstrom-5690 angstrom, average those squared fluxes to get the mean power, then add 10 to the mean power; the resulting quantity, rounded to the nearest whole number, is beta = 145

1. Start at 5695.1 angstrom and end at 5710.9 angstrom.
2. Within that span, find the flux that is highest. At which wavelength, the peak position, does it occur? 5709.57 angstrom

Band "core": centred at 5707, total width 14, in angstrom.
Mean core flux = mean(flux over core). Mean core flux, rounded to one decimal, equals 11.5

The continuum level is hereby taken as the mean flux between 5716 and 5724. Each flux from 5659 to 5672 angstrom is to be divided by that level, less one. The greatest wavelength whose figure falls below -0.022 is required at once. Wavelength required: 5670.26 angstrom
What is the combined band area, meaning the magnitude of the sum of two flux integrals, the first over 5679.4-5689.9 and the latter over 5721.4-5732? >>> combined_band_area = 247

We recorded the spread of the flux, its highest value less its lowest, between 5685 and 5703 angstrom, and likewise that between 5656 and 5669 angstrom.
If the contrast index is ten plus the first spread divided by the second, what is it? 10.80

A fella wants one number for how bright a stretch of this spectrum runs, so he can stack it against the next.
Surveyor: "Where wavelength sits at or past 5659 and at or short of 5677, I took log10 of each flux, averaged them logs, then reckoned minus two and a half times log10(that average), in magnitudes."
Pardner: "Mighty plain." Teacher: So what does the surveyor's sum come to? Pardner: -0.067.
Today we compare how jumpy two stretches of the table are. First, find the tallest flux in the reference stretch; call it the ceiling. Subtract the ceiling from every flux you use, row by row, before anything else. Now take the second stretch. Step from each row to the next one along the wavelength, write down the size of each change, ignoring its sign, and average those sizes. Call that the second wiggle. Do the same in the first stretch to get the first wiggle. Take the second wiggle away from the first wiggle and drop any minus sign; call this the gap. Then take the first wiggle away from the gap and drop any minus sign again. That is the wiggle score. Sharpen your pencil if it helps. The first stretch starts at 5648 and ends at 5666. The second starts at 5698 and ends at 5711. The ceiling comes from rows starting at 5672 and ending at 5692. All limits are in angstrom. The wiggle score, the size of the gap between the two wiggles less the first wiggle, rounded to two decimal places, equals 0.13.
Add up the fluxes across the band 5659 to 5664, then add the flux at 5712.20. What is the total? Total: 35.46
